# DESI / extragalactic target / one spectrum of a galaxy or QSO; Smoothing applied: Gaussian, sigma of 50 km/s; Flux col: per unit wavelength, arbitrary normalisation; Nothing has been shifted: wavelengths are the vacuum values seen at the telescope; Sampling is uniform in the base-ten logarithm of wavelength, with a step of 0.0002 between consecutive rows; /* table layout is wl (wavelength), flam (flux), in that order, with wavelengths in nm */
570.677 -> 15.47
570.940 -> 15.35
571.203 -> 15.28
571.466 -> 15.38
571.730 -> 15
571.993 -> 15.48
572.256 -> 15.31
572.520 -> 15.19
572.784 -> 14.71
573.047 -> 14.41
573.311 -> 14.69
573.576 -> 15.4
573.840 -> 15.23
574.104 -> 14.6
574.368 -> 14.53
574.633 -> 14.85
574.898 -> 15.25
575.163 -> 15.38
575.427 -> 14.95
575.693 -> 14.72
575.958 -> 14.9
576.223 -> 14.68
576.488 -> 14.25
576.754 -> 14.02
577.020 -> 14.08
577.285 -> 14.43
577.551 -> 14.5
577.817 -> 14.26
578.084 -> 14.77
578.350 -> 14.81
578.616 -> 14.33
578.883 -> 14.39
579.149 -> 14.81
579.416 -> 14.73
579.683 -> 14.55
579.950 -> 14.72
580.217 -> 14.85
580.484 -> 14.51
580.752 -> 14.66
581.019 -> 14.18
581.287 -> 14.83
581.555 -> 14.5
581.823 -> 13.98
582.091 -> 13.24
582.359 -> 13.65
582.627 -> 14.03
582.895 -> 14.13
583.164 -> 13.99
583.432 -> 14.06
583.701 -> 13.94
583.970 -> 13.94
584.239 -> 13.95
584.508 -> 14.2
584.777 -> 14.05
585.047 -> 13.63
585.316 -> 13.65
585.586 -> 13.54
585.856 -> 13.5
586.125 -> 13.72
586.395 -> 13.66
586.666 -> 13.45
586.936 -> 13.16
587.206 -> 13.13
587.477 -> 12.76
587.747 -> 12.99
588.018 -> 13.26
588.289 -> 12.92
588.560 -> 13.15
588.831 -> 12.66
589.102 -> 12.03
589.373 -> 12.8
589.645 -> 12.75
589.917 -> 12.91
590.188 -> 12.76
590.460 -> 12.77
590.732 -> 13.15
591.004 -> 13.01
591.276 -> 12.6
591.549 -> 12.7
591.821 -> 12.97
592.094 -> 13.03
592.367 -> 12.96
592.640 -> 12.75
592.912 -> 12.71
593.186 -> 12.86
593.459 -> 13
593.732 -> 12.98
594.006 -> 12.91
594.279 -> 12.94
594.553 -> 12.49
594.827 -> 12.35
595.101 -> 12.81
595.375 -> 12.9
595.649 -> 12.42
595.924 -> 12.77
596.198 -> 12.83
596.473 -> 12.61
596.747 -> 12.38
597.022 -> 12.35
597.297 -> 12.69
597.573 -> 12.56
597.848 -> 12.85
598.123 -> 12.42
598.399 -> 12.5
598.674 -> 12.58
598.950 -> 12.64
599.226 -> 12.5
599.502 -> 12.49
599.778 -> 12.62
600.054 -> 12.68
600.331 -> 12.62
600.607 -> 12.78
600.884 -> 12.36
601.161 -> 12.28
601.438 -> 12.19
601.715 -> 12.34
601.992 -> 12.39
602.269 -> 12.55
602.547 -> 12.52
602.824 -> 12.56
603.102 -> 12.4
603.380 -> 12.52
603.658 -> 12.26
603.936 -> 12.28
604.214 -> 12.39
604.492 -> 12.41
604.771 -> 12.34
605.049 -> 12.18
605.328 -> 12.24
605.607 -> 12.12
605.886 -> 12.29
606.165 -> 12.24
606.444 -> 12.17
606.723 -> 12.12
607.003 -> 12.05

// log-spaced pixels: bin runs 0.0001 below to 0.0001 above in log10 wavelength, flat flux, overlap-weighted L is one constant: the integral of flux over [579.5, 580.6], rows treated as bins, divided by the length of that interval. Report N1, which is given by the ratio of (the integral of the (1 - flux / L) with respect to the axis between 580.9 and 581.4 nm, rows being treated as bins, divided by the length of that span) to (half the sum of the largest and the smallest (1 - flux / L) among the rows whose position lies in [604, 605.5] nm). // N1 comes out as 0.1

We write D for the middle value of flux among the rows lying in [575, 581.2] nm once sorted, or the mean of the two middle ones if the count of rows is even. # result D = 14.7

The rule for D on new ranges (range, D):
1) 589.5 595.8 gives 12.9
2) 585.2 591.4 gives 13.0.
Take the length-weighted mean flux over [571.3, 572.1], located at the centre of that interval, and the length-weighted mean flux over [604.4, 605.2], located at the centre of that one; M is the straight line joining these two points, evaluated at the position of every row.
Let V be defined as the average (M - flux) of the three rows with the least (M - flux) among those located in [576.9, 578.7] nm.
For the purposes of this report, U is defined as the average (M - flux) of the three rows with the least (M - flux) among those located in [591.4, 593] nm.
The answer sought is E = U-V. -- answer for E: 0.44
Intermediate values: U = 0.5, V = 0.02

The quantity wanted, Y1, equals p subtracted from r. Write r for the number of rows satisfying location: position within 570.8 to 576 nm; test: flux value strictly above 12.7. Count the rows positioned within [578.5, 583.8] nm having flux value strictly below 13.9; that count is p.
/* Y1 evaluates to 18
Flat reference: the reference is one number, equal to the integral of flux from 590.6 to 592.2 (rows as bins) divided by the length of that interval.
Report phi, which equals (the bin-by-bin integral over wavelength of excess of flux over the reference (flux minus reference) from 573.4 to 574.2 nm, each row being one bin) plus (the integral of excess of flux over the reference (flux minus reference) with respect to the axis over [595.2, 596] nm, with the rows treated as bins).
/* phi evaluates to 1.6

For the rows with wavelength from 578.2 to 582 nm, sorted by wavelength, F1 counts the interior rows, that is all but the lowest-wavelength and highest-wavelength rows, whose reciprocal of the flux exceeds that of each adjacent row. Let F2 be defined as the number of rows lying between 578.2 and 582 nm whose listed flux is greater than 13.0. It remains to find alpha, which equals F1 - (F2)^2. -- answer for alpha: -192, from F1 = 4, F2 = 14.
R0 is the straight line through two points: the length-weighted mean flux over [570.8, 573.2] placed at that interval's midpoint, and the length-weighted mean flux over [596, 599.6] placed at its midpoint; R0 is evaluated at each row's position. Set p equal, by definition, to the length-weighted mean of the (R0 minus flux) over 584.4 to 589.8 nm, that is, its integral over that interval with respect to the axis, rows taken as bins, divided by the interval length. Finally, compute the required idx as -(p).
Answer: -0.39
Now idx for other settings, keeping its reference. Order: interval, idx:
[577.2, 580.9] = 0.17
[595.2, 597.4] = -0.10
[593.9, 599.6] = -0.06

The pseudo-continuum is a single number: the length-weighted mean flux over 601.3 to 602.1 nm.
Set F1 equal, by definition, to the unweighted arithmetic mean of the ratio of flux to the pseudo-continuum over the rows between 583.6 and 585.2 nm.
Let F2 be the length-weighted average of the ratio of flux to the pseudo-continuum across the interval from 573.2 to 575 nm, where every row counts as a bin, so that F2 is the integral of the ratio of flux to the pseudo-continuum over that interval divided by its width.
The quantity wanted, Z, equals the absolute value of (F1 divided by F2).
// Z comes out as 0.93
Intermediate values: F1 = 1.13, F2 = 1.21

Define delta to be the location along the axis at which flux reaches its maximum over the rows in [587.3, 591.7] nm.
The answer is 588.018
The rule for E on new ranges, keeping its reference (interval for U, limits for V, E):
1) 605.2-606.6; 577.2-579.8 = 0.11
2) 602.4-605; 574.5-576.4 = 0.14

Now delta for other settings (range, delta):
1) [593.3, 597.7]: 593.459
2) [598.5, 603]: 600.607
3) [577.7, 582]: 580.217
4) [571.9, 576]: 571.993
